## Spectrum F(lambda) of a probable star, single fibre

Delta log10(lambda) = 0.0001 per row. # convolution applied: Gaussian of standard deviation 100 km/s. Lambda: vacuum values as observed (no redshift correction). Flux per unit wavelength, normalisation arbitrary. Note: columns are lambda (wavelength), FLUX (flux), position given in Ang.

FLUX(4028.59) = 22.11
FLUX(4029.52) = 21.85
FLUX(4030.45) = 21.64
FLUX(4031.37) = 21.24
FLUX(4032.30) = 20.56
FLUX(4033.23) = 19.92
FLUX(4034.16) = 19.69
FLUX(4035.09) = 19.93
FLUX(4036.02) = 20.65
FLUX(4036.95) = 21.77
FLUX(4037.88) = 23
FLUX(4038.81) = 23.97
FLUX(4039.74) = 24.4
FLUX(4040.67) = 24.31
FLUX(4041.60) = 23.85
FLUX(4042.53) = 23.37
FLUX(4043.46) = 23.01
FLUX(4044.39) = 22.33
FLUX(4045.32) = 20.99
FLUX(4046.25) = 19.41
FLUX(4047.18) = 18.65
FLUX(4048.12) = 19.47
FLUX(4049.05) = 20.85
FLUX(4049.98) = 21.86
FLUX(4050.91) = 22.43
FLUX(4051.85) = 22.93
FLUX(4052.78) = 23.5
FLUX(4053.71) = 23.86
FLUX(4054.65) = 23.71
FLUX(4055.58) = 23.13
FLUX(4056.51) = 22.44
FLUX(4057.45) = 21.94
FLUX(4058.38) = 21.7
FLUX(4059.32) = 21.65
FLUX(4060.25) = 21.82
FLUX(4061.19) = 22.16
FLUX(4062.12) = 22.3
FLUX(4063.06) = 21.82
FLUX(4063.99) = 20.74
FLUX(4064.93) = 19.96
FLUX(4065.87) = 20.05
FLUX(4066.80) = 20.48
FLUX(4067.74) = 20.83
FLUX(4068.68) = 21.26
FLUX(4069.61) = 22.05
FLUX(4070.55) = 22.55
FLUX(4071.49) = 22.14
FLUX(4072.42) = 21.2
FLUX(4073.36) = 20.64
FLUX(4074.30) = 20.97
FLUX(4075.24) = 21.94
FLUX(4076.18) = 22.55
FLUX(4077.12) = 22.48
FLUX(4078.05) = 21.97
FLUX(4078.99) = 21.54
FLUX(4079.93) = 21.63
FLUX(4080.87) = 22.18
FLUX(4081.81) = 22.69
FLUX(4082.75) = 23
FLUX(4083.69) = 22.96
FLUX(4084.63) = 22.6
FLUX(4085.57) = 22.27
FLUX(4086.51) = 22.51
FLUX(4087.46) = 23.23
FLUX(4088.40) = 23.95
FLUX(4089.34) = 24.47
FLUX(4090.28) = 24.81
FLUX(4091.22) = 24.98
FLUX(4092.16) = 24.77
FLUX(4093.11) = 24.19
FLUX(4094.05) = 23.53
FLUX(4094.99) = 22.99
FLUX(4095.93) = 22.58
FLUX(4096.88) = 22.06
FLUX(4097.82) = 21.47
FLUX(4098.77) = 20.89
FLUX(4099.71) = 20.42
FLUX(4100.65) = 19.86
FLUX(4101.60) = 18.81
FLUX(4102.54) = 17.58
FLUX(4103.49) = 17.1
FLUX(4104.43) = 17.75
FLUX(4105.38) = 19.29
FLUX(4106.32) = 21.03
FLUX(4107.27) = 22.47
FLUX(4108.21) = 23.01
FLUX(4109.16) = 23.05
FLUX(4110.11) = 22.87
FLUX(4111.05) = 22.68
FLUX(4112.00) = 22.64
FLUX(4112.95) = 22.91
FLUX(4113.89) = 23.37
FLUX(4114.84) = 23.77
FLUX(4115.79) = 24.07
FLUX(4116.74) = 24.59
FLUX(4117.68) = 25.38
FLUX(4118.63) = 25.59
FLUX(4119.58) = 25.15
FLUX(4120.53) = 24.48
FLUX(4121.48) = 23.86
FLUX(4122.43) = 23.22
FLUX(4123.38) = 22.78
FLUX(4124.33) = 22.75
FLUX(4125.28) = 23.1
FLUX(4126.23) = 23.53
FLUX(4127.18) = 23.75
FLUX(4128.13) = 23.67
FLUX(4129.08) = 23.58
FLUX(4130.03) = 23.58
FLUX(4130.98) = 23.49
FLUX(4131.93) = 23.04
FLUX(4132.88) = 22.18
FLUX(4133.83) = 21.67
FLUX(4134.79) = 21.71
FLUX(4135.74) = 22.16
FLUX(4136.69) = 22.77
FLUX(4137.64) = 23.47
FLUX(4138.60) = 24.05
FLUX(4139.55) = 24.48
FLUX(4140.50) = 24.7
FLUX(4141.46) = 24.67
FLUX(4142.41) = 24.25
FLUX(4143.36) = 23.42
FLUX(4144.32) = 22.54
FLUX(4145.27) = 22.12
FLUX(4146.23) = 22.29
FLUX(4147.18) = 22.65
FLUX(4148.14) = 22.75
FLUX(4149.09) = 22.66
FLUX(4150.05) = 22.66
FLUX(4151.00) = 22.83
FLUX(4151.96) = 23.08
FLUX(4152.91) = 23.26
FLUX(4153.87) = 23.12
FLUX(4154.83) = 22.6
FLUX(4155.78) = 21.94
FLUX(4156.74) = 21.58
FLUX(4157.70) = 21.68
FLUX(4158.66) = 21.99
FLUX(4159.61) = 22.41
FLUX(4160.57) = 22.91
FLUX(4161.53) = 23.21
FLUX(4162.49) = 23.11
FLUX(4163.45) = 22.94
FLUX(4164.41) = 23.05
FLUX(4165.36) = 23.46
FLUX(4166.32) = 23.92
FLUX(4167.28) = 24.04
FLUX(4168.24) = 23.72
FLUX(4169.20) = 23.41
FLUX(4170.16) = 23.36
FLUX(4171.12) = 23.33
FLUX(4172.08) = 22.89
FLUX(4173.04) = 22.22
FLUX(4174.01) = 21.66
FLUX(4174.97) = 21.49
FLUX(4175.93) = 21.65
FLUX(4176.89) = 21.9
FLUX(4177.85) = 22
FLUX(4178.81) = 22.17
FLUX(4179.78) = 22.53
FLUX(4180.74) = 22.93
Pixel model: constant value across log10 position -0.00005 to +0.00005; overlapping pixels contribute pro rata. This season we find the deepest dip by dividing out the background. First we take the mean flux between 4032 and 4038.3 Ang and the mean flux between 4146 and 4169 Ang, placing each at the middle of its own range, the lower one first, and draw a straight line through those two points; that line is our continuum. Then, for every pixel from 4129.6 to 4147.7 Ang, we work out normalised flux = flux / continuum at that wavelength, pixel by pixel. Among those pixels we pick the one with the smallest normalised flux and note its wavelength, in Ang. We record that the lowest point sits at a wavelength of 4133.83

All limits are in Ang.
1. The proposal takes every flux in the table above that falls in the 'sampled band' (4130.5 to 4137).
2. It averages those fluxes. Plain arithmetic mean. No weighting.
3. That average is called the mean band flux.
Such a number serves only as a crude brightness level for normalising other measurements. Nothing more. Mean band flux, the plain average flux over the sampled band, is 22.4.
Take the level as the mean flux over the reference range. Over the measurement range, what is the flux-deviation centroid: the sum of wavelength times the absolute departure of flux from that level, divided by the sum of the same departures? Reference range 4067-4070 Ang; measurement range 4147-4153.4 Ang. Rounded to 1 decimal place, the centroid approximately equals 4150.3 Ang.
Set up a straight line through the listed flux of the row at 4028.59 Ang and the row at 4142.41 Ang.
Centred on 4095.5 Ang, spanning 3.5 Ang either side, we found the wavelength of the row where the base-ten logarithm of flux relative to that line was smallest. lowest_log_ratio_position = 4098.77 Ang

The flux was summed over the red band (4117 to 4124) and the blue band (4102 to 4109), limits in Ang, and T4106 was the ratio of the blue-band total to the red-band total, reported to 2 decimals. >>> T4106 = 0.81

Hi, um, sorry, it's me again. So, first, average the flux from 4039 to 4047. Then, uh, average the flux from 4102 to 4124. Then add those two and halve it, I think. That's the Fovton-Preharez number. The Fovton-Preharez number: 22.6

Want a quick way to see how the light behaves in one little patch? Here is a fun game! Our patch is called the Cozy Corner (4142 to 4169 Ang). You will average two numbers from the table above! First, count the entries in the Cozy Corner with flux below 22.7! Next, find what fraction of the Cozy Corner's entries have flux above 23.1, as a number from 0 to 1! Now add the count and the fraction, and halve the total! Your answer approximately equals 6.2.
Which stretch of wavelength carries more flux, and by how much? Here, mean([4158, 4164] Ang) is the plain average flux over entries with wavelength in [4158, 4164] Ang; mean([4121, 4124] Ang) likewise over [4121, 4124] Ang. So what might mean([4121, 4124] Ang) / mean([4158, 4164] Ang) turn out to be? 1.02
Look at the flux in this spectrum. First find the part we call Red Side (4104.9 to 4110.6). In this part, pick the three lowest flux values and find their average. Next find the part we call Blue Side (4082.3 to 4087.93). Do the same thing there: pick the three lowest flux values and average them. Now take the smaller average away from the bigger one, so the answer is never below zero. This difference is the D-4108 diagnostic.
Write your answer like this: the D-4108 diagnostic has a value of 1.5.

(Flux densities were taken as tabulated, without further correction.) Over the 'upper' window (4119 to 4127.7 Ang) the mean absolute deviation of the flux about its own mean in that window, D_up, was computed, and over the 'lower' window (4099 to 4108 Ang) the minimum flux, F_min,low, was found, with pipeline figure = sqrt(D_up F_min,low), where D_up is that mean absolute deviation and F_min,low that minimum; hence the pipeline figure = 3.23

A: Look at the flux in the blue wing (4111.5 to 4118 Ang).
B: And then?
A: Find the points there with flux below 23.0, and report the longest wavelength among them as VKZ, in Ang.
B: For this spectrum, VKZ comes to 4112.95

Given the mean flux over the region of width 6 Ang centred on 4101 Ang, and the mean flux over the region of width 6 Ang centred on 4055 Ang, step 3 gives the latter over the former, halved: 0.60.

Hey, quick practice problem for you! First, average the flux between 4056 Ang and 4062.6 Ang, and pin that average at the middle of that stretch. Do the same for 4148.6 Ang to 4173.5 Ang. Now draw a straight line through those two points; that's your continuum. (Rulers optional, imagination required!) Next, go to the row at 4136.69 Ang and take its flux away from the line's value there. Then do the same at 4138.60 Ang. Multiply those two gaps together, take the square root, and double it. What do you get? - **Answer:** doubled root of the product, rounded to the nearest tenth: 0.7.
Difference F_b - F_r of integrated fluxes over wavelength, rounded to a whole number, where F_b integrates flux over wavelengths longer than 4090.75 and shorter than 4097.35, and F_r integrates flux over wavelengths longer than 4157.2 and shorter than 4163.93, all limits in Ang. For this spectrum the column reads 4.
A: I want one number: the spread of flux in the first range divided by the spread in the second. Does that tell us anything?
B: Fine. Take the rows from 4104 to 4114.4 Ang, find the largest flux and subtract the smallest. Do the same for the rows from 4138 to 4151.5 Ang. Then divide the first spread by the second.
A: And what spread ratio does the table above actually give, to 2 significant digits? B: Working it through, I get 2.2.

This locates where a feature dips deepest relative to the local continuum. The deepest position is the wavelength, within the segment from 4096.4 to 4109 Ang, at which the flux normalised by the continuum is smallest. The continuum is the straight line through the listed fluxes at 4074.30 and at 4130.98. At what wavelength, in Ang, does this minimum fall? 4103.49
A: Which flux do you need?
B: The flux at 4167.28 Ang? 24.04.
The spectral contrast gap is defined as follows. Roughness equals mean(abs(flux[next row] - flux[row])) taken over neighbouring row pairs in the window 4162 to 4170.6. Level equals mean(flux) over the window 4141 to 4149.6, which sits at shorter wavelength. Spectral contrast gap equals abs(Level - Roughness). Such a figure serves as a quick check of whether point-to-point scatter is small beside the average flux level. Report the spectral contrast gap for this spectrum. 22.8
